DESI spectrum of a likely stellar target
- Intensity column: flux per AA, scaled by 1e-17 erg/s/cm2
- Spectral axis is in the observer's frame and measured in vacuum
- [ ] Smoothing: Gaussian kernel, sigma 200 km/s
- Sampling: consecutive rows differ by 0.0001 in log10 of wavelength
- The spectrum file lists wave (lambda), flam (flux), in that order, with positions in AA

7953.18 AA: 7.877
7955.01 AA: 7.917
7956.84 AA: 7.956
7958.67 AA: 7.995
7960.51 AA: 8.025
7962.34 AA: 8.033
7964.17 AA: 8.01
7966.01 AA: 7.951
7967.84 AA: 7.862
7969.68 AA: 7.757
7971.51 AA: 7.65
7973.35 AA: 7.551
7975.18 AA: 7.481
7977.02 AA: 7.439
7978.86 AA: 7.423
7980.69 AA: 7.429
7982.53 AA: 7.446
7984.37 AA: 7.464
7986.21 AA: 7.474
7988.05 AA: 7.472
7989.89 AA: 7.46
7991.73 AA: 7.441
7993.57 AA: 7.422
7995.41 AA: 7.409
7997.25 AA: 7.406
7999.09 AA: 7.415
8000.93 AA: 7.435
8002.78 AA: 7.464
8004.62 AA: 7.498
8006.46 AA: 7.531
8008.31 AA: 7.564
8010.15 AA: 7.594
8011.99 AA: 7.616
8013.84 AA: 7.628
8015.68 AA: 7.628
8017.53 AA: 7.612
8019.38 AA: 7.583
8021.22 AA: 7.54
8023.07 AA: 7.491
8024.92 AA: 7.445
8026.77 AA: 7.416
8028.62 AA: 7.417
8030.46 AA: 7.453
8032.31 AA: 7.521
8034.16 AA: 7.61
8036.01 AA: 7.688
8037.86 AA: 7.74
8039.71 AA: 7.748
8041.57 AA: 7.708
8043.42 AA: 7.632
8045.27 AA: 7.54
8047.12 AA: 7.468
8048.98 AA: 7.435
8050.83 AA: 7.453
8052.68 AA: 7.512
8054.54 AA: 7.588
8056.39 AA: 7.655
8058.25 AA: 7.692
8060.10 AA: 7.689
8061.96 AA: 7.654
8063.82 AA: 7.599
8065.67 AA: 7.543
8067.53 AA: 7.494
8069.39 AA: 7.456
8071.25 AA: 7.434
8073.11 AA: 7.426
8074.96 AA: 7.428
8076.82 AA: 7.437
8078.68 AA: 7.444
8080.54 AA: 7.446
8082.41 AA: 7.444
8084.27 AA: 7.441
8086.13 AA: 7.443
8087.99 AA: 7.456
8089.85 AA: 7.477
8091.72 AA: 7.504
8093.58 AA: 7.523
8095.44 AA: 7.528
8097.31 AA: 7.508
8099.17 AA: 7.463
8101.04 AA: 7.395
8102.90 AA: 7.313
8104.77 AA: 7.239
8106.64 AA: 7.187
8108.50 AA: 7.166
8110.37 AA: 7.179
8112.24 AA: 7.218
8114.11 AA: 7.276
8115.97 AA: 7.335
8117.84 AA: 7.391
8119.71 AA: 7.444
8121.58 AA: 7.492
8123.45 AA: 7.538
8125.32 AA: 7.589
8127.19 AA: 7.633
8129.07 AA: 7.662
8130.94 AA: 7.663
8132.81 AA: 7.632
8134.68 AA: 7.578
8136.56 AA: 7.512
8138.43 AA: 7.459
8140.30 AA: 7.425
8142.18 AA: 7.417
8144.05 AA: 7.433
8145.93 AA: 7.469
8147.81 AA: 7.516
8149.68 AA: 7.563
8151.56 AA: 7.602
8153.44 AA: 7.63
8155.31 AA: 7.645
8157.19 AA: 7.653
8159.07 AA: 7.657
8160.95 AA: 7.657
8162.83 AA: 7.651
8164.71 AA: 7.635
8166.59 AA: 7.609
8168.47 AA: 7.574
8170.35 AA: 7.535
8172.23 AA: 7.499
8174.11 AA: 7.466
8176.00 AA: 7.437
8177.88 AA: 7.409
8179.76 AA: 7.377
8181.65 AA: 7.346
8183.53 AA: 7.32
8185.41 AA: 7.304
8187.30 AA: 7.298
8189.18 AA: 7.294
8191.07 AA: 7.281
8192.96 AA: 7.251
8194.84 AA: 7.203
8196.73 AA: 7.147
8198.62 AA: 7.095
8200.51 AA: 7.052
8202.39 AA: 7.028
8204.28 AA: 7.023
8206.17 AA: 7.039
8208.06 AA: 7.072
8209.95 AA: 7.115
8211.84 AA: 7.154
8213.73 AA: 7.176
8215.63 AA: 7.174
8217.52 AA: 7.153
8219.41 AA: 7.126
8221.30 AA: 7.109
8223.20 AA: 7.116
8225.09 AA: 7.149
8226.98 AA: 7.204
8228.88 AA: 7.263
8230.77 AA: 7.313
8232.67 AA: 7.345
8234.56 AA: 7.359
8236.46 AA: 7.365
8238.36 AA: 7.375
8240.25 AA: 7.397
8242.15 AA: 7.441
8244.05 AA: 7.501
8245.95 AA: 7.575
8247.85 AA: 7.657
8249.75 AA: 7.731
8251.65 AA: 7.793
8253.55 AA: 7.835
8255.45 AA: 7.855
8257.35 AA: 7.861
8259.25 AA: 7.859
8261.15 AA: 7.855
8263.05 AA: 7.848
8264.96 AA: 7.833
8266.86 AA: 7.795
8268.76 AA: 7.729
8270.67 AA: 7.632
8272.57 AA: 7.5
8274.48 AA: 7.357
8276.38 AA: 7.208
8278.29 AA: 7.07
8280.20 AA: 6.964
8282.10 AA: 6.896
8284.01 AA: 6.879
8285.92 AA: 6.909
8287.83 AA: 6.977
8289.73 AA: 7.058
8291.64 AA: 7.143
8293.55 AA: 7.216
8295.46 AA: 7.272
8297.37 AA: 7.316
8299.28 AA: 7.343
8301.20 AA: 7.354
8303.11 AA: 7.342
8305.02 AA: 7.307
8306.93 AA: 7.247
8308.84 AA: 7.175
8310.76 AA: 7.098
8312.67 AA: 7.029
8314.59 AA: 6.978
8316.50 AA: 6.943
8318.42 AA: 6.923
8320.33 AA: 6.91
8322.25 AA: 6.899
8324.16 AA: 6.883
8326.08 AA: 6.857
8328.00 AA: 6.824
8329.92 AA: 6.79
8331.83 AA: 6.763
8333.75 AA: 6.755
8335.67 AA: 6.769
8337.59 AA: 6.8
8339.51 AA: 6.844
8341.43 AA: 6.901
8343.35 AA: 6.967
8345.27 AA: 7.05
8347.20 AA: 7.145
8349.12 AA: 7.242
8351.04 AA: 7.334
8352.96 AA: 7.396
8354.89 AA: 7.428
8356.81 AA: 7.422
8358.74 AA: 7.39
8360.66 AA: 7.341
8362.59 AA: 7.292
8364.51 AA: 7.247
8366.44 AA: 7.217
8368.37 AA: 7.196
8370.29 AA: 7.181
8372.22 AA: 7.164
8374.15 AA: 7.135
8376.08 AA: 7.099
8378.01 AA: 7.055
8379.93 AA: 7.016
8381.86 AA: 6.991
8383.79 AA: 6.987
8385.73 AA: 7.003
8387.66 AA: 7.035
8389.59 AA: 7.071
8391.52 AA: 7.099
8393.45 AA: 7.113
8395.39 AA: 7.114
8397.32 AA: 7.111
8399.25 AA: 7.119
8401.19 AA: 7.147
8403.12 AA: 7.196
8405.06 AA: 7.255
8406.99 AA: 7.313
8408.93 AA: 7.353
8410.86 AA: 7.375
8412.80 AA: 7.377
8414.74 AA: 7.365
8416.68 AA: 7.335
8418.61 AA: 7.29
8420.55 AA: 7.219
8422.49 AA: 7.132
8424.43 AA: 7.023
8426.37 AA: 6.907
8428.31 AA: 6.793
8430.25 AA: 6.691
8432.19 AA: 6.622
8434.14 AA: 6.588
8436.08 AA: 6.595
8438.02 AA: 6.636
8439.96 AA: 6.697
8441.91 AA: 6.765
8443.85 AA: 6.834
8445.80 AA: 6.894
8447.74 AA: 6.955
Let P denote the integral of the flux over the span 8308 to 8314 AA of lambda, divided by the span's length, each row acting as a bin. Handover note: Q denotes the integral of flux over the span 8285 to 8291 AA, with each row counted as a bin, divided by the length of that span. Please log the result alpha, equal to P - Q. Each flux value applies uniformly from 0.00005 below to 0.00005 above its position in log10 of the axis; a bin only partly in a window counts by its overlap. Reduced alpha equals 0.08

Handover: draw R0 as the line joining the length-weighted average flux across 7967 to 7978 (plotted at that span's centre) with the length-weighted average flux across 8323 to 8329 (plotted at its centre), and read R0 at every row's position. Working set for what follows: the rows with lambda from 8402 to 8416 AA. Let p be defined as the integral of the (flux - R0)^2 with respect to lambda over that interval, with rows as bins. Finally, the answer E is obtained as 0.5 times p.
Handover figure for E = 2.9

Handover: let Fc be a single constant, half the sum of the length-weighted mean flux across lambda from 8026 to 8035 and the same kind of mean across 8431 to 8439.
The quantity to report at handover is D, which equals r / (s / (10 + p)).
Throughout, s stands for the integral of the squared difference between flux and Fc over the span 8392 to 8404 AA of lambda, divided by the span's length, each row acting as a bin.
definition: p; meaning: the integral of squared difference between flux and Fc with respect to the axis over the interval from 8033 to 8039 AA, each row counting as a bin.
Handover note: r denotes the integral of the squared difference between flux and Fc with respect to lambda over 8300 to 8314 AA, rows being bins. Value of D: 993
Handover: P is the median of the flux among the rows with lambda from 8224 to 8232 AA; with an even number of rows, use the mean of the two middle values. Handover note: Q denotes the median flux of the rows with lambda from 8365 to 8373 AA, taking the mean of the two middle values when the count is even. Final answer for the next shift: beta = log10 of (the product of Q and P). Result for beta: 1.716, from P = 7.23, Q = 7.19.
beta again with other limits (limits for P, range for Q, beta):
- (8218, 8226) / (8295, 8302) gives 1.718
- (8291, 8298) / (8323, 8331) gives 1.695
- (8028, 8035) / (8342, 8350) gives 1.725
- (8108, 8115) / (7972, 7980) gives 1.730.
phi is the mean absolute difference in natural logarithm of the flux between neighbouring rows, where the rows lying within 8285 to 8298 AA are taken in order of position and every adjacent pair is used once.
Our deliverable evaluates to 0.0095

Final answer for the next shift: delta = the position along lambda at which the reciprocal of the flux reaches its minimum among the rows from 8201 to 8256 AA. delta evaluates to 8255.45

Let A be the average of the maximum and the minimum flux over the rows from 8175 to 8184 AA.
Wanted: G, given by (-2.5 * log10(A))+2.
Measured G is -0.170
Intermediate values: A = 7.38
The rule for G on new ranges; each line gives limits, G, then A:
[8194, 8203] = -0.131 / 7.12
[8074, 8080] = -0.178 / 7.44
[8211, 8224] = -0.135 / 7.14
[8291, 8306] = -0.151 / 7.25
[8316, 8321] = -0.101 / 6.93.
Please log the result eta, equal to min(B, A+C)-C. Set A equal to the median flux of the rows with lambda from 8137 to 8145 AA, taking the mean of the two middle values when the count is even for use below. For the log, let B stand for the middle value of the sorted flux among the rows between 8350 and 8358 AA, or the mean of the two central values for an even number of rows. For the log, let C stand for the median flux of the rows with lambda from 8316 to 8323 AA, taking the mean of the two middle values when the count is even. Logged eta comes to 0.5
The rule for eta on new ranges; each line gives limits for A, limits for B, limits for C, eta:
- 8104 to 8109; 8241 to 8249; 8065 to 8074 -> 0.1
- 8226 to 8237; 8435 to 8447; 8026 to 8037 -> -0.8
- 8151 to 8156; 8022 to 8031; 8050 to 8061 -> -0.2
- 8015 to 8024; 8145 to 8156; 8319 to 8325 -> 0.7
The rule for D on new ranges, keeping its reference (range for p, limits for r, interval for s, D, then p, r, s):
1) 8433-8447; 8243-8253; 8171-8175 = 234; 1.7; 3.8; 0.19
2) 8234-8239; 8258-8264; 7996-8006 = 258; 0.5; 3.9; 0.16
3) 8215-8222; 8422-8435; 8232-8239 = 124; 0.1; 1.2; 0.10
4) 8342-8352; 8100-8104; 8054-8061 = 10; 0.3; 0.4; 0.37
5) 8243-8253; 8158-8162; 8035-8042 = 45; 3.8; 1.5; 0.45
